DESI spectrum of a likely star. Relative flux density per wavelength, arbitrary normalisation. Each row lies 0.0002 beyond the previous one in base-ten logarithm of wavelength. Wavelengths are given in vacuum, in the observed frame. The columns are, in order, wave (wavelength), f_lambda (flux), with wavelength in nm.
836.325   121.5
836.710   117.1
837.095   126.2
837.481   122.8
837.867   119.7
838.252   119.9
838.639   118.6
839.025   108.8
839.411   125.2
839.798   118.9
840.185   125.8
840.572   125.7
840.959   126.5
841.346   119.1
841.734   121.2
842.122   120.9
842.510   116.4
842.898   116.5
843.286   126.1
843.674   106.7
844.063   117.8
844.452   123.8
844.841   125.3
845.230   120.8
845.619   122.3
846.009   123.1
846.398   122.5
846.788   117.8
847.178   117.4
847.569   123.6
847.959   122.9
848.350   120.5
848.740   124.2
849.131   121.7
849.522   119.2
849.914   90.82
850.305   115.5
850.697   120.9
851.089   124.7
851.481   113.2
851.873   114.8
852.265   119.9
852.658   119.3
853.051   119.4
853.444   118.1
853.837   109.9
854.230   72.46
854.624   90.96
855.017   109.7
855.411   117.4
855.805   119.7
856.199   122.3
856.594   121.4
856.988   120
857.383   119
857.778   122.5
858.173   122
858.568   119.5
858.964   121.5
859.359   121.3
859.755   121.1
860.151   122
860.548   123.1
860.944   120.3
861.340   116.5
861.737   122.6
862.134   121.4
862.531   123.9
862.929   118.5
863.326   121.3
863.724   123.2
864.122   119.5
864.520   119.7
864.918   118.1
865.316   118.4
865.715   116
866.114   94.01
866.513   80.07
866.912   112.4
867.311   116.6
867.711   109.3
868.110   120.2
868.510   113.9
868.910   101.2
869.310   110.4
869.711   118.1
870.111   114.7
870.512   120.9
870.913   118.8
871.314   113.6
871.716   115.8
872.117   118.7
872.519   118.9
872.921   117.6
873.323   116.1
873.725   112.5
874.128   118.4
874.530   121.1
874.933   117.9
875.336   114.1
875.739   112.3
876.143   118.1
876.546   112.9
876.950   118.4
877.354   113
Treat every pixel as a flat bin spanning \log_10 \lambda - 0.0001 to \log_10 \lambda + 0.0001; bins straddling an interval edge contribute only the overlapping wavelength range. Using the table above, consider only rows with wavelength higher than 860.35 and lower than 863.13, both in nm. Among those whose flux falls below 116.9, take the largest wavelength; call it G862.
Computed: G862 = 861.340 nm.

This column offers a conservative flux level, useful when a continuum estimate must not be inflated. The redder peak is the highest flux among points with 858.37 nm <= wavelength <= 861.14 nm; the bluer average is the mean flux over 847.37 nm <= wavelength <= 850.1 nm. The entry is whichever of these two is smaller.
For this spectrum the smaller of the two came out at 118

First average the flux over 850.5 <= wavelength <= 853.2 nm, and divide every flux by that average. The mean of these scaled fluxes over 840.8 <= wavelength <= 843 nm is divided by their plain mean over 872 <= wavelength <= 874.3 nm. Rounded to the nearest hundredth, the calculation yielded 1.03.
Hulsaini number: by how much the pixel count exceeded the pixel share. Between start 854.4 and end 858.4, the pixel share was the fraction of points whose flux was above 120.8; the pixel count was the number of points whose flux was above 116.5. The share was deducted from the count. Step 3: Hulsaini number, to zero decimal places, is 8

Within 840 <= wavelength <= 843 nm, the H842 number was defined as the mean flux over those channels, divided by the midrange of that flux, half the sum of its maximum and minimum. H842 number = 1.00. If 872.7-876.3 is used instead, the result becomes 1.00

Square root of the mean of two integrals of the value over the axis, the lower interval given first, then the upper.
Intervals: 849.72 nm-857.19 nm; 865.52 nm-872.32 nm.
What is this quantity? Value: 28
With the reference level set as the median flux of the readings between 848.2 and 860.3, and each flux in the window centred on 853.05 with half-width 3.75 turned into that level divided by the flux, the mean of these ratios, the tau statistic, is 1.08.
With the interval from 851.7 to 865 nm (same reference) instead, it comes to 1.03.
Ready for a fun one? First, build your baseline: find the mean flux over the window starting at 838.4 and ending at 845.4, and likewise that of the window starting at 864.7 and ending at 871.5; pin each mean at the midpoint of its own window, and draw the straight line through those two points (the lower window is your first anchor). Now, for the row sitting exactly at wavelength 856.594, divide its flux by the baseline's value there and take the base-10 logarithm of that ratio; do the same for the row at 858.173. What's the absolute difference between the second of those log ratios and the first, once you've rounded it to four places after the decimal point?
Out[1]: 0.0041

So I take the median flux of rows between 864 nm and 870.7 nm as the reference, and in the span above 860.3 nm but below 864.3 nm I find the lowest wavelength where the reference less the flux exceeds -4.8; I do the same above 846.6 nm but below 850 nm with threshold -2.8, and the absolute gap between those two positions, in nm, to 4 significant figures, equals 14.16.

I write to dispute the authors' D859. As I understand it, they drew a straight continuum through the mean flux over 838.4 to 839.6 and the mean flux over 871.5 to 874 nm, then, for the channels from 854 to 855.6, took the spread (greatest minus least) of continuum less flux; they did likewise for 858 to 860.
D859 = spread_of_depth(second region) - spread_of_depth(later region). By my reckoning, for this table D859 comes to 42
